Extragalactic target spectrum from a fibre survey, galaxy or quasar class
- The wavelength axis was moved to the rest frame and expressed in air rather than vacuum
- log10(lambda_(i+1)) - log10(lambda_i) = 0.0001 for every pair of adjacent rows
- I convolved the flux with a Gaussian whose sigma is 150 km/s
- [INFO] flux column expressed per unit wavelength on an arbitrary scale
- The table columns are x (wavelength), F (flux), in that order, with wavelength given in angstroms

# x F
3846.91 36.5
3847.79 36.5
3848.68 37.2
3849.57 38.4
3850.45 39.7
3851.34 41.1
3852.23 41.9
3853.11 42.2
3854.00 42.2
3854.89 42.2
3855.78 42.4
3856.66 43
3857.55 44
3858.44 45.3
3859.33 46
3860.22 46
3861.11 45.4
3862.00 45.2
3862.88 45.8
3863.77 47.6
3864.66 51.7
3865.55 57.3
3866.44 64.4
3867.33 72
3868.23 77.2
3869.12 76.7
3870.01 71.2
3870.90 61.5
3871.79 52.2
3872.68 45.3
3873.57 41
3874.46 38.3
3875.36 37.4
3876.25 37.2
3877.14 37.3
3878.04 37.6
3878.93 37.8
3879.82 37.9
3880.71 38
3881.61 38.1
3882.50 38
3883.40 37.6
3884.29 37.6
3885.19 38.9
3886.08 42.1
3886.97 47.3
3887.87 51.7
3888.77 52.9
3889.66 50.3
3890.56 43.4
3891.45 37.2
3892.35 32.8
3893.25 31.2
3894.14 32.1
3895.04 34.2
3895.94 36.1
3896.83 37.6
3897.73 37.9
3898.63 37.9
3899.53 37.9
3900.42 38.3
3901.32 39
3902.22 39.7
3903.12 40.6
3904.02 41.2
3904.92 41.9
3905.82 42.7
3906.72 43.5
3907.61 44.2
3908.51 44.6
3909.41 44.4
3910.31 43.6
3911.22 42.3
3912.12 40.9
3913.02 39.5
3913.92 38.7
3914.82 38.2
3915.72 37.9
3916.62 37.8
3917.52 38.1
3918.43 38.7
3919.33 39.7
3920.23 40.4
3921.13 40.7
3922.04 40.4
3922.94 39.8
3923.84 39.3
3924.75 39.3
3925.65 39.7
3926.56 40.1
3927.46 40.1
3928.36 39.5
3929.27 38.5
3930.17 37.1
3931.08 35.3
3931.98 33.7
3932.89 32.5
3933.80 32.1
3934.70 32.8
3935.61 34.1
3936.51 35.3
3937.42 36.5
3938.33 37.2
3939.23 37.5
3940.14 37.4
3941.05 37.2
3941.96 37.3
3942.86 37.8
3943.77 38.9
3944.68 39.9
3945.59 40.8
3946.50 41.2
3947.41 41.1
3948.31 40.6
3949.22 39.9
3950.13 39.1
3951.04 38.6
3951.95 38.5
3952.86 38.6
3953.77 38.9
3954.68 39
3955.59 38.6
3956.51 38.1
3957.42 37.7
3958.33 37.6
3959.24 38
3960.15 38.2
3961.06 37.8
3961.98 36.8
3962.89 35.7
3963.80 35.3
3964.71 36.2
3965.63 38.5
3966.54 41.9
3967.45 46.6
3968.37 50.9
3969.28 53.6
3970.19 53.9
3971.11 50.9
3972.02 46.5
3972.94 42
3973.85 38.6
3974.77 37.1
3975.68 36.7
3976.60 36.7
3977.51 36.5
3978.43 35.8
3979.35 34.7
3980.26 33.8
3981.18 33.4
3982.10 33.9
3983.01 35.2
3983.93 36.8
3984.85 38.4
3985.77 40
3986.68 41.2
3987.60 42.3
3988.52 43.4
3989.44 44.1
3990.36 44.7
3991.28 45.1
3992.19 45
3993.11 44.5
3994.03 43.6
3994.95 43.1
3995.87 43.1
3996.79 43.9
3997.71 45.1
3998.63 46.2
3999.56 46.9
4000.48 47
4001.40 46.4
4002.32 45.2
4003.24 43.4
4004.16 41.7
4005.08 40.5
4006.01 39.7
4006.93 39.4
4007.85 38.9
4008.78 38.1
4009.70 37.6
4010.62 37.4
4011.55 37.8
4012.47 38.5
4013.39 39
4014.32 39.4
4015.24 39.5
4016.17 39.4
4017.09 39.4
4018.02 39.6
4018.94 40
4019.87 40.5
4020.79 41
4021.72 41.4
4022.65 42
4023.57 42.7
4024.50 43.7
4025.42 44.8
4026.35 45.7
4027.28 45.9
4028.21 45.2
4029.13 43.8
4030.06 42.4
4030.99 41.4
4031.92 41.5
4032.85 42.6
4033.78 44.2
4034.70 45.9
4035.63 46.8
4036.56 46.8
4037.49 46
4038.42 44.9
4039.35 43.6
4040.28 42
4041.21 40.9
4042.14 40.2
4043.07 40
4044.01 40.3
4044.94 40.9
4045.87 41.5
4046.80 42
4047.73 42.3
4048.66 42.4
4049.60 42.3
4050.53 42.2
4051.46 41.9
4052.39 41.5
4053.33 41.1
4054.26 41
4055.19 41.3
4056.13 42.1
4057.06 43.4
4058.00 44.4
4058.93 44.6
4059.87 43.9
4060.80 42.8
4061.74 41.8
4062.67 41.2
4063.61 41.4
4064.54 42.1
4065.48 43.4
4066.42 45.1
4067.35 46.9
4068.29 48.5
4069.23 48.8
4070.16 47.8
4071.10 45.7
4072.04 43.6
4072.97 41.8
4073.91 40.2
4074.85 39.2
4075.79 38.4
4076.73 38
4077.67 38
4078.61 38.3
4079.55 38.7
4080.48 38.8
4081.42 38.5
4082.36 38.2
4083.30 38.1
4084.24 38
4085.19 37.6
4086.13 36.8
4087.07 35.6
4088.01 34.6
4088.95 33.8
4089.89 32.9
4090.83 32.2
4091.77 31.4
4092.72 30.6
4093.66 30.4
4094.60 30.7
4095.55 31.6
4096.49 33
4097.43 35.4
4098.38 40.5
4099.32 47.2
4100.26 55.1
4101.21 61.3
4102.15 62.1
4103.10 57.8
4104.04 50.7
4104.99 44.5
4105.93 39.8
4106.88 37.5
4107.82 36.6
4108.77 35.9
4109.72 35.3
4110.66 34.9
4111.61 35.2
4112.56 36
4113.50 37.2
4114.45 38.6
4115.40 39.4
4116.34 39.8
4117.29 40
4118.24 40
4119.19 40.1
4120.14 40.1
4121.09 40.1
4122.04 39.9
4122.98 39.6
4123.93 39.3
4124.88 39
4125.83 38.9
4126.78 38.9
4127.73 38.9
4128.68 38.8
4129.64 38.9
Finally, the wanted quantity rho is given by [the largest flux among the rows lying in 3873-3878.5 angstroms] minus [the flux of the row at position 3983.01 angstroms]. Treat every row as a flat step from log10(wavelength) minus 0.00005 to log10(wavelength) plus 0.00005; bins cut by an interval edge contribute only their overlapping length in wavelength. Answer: 6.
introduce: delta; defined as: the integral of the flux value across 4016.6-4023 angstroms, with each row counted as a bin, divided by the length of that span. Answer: 41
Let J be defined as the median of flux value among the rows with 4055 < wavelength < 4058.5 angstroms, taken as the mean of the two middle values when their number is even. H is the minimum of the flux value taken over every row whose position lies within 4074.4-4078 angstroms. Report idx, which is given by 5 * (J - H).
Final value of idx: 24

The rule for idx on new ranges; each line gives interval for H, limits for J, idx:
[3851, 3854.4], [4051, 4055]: 1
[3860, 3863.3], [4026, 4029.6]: 1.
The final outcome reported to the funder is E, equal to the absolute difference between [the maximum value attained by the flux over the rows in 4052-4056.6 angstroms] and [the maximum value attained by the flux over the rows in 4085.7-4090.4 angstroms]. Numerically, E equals 5.3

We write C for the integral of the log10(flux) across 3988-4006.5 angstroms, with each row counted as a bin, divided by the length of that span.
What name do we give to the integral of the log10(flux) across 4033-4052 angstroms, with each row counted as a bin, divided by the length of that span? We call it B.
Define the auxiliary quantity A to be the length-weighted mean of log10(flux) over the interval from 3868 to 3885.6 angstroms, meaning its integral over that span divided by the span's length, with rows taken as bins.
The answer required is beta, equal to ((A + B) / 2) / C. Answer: 0.996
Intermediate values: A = 1.64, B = 1.63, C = 1.64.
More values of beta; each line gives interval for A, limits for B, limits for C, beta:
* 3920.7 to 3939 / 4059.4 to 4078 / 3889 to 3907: 1.008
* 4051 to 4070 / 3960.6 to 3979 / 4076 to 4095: 1.048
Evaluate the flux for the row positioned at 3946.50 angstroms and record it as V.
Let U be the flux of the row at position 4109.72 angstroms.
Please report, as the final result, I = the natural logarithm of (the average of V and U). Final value 3.64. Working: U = 35.3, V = 41.2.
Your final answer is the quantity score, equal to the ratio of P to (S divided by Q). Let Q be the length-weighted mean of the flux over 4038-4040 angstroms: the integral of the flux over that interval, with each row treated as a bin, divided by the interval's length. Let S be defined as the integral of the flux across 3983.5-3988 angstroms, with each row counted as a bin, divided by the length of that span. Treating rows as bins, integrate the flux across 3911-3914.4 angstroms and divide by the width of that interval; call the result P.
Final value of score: 44.6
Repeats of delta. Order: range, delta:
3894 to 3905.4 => 38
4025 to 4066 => 43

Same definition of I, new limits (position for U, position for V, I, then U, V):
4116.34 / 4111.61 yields 3.62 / 39.8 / 35.2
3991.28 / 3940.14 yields 3.72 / 45.1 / 37.4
